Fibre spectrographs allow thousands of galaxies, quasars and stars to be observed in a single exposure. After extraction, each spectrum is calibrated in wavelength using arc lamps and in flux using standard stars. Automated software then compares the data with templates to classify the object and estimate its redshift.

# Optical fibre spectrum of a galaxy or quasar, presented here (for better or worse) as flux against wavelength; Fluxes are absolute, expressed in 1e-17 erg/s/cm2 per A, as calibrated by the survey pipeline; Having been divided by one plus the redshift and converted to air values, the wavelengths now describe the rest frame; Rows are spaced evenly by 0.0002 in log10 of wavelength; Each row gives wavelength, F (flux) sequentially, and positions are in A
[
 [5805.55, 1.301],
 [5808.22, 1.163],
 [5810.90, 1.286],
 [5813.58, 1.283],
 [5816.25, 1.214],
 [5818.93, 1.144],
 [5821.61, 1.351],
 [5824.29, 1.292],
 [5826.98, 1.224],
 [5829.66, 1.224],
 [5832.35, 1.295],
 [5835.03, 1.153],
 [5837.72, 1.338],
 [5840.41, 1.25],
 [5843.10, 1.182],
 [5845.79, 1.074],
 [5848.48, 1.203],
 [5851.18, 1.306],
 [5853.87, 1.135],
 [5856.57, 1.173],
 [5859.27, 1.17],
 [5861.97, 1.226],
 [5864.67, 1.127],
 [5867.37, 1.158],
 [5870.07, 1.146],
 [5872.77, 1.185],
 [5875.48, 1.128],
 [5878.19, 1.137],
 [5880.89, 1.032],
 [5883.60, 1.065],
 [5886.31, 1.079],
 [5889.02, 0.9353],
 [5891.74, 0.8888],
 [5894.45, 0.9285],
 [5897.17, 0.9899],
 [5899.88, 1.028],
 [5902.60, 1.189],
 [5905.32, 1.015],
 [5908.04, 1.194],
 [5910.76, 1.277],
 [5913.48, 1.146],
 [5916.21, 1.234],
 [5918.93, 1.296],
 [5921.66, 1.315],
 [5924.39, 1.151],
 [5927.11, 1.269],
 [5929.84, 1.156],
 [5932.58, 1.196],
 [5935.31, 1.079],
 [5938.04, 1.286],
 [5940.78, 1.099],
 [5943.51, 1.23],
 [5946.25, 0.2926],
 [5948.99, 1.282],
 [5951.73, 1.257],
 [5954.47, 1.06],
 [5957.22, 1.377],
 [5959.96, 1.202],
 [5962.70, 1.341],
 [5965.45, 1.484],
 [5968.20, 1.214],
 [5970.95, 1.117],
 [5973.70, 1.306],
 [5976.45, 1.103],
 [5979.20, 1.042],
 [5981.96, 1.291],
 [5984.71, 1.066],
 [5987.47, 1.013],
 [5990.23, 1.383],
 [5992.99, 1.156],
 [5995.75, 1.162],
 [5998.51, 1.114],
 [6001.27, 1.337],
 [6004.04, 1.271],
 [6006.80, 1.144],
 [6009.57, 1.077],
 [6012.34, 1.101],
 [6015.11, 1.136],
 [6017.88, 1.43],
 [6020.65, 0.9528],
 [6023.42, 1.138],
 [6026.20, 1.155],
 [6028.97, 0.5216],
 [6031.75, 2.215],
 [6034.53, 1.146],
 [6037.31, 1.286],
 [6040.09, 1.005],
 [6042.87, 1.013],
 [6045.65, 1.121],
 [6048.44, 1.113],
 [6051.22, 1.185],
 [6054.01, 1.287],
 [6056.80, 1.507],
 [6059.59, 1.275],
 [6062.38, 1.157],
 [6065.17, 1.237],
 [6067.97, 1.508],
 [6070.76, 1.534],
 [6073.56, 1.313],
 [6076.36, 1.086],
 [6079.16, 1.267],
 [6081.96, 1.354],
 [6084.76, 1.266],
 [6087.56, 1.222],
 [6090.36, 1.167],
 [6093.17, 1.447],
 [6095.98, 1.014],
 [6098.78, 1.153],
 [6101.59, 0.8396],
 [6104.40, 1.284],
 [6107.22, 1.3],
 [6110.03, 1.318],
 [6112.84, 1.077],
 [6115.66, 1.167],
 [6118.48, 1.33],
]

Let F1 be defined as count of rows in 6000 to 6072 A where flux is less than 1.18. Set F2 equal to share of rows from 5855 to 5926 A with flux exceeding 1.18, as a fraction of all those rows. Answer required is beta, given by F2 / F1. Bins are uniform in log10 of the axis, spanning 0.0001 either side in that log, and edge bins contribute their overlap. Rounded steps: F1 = 14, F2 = 0.31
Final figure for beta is 0.022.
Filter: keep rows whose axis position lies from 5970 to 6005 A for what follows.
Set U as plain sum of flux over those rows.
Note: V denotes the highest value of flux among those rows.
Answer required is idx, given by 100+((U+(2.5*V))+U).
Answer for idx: 134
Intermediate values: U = 15.4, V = 1.383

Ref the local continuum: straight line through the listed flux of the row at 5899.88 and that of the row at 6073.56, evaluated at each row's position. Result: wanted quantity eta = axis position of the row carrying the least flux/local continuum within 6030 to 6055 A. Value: 6040.09 A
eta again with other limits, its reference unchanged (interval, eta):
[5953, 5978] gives 5954.47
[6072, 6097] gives 6095.98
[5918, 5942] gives 5935.31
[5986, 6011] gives 5987.47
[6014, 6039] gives 6028.97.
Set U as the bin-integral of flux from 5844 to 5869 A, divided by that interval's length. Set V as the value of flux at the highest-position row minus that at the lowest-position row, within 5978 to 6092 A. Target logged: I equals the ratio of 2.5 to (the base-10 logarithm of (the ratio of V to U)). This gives -2.6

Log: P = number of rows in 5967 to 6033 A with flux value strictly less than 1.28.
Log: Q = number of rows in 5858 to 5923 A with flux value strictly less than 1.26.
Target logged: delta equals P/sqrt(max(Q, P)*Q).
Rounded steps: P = 18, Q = 21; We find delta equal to 0.86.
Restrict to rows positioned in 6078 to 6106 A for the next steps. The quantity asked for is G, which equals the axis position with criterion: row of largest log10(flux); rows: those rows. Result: 6093.17 A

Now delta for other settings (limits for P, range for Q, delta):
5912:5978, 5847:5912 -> 0.73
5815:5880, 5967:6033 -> 1.06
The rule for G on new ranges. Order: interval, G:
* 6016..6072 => 6031.75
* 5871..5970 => 5965.45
